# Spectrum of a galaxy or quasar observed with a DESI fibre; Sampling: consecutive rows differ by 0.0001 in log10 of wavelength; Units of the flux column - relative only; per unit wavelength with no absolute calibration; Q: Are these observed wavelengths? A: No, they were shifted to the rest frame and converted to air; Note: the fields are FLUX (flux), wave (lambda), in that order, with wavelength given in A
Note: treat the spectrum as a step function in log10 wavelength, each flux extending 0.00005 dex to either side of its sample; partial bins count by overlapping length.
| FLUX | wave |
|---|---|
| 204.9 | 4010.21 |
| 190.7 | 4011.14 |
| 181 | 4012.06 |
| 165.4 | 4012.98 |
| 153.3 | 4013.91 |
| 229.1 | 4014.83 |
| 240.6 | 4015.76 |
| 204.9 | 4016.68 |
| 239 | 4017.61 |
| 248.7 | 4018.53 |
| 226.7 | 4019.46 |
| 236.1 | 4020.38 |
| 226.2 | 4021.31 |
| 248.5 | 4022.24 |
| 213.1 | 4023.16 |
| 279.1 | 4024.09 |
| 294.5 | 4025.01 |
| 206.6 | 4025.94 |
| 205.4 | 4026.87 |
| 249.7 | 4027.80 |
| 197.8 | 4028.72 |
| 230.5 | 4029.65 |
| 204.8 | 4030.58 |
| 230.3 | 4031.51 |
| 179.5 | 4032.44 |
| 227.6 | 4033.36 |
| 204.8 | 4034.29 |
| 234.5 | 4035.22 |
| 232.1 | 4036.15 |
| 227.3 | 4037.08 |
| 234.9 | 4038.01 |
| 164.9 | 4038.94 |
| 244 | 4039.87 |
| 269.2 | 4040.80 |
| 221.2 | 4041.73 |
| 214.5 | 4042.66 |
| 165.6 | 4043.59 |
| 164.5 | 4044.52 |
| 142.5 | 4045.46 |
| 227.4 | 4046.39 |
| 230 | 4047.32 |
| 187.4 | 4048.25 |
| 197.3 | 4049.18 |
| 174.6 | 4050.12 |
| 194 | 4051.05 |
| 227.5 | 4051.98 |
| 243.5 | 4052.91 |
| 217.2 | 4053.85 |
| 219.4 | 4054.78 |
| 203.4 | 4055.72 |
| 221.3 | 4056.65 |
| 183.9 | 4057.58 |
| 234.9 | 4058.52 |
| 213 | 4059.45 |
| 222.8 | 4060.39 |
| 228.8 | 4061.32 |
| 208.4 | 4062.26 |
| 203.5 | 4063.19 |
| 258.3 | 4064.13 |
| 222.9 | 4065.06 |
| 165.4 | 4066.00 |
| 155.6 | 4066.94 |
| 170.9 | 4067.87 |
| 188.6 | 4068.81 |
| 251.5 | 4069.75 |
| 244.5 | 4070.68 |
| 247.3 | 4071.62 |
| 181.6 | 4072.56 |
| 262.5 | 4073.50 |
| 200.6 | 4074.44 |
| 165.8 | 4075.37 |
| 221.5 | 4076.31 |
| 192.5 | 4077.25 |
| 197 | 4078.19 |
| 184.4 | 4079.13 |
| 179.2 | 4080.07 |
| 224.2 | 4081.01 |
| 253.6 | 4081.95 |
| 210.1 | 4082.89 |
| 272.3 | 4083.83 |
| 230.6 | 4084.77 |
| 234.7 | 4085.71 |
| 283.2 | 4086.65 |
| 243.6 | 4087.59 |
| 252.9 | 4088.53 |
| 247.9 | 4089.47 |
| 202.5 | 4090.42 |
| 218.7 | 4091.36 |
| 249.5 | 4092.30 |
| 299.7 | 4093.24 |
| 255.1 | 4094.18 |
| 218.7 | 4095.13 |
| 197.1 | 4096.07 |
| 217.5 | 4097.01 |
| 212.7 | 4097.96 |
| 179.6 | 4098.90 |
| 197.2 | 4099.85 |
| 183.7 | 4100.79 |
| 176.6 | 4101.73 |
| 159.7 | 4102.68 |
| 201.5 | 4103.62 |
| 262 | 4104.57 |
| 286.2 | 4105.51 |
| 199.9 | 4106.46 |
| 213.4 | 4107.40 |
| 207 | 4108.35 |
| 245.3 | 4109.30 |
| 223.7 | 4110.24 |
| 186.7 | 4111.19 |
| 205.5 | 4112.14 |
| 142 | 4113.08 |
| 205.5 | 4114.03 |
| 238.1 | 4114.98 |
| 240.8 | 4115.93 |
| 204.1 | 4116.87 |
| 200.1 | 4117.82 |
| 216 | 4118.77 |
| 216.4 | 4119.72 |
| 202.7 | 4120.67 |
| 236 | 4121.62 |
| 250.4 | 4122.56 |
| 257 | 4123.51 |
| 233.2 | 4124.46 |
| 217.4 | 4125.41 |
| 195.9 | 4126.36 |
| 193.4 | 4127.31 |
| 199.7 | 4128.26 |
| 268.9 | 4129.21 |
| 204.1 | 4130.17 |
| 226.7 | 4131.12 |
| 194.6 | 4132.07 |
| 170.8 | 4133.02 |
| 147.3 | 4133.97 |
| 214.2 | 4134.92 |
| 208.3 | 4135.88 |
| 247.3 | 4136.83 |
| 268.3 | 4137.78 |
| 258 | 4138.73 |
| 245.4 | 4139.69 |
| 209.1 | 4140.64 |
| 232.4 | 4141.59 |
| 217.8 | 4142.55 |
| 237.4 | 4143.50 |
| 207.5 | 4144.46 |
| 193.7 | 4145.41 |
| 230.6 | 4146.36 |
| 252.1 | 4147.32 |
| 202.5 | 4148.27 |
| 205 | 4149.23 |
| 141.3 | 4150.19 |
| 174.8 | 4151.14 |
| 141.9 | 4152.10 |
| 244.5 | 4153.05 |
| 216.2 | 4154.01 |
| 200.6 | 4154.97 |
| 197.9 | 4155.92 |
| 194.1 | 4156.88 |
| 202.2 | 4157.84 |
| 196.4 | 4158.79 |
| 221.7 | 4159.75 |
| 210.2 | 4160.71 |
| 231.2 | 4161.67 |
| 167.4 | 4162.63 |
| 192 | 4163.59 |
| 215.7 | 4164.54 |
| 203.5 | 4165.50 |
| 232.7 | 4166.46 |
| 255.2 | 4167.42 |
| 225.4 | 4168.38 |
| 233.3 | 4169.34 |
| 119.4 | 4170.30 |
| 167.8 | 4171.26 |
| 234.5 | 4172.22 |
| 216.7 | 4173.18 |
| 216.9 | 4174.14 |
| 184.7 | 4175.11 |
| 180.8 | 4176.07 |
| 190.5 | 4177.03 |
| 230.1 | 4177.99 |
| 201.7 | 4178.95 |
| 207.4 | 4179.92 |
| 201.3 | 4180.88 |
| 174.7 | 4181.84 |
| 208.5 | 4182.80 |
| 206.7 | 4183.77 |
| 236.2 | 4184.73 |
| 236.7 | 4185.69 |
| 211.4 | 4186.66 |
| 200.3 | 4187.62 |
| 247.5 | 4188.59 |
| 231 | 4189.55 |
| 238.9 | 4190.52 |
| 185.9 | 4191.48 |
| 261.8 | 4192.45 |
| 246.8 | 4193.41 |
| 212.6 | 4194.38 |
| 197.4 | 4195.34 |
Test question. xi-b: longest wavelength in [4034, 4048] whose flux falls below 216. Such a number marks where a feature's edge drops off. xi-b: 4045.46 A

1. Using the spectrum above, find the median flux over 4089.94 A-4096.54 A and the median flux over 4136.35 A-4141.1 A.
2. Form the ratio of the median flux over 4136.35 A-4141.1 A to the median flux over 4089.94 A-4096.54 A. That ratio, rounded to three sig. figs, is 1.13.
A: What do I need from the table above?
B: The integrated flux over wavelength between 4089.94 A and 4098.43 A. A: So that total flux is 1953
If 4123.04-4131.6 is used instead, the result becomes 1897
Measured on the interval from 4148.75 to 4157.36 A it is 1641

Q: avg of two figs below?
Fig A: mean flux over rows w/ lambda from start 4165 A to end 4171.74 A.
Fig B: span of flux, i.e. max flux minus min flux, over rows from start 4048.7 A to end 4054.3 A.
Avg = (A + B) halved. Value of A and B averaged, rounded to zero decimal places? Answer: 137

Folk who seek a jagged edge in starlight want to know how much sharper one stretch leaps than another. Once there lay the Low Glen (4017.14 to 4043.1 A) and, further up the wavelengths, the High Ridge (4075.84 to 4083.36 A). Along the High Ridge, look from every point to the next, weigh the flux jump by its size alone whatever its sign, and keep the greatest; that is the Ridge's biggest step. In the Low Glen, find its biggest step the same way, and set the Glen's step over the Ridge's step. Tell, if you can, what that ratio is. 2.0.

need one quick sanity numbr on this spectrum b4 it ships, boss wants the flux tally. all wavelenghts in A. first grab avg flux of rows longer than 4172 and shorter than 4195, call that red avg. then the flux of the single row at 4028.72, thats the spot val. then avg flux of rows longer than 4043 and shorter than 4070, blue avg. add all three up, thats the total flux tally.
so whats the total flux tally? 617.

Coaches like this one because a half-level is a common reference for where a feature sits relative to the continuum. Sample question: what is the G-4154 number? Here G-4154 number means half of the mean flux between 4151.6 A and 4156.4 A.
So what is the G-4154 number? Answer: 100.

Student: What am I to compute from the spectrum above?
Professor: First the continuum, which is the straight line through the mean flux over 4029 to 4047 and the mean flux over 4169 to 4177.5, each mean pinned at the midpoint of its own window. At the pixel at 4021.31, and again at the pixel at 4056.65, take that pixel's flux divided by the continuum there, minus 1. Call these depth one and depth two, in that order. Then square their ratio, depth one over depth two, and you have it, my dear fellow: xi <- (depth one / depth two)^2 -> 1.0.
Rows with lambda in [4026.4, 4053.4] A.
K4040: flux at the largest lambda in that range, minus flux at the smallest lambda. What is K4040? 38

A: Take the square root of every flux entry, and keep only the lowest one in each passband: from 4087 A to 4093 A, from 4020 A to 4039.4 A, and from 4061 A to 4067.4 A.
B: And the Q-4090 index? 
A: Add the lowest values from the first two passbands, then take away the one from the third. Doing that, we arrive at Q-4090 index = 14.6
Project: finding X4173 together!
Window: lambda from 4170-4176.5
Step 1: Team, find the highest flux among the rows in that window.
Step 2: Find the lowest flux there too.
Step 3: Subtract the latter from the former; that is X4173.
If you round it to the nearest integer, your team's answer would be 115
